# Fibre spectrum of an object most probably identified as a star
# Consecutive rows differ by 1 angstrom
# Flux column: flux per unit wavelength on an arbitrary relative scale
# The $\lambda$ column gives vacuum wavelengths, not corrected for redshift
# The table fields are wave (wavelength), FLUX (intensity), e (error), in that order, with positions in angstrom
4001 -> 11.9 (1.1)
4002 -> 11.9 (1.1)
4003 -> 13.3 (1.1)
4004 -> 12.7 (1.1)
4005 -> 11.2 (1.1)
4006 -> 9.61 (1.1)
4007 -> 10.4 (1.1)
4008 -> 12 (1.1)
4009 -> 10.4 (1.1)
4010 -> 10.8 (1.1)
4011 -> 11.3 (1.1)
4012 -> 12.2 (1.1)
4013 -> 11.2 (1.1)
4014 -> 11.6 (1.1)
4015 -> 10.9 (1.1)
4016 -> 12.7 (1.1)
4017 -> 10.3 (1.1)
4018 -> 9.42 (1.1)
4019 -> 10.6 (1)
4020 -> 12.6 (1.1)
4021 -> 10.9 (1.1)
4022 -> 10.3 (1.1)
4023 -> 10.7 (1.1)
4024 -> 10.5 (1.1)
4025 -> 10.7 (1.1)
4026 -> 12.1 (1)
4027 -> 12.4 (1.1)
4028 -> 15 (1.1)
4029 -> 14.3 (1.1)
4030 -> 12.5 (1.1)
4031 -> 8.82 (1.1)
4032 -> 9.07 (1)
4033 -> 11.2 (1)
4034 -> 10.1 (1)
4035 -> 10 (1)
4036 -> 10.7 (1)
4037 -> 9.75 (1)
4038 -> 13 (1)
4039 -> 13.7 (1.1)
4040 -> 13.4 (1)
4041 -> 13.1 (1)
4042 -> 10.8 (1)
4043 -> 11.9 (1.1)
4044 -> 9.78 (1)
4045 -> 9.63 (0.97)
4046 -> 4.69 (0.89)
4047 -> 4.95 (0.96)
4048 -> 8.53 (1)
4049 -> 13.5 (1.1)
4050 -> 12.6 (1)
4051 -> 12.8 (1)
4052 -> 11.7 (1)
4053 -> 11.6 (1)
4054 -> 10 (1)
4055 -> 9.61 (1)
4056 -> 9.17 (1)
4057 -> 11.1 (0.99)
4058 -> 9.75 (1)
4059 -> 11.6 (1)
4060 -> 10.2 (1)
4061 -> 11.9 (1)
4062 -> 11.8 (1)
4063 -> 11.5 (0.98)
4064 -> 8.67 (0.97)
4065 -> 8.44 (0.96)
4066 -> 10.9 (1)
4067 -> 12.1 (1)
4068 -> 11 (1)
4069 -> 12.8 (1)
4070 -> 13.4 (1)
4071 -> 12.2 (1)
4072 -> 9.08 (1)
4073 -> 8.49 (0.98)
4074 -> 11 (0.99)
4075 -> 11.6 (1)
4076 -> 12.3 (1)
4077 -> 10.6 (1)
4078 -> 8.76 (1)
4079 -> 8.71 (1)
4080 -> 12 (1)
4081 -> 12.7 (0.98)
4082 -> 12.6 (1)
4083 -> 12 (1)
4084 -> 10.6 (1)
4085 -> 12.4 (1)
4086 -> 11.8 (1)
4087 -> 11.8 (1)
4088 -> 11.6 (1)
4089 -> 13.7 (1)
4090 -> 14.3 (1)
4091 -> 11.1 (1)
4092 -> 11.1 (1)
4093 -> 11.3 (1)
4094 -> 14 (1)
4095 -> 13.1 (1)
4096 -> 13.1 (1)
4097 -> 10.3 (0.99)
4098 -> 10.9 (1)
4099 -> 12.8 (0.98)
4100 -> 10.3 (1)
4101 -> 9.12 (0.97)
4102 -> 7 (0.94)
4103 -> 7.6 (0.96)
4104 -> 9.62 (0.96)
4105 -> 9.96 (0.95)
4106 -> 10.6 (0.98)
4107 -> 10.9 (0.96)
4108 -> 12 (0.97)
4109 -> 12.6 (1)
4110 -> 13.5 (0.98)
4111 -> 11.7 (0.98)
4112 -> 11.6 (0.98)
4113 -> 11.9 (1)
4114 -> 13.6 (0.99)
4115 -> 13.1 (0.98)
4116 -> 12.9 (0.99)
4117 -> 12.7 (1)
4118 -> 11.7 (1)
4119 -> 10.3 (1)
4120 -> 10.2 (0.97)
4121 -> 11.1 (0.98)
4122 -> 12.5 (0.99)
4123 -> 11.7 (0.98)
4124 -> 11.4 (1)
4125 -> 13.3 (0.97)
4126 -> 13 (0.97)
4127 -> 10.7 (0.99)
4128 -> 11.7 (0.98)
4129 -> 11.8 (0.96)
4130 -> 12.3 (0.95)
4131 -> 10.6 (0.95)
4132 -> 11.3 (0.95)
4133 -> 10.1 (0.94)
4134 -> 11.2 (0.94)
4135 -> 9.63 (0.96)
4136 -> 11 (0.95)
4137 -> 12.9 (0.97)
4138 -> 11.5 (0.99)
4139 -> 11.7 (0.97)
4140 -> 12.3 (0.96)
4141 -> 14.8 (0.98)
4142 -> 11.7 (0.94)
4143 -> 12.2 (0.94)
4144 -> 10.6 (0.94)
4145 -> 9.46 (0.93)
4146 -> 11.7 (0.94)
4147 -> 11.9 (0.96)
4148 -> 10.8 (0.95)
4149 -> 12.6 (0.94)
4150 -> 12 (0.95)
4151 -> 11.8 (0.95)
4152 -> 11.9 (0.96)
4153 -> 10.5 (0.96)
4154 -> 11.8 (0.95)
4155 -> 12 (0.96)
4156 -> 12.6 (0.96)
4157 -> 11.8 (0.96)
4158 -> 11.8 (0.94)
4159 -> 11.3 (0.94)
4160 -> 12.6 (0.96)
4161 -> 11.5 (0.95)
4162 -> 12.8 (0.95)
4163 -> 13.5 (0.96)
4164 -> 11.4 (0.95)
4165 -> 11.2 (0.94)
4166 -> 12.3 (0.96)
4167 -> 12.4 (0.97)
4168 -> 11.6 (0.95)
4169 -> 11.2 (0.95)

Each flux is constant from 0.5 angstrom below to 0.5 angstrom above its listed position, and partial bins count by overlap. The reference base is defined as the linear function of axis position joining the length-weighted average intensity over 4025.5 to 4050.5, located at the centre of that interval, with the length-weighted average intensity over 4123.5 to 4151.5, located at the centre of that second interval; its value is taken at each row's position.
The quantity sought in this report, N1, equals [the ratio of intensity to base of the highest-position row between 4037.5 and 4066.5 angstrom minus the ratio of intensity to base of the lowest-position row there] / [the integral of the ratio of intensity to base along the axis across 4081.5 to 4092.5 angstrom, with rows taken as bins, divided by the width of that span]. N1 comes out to -0.2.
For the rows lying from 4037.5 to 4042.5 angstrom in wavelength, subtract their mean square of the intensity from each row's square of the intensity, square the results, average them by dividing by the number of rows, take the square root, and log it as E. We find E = 25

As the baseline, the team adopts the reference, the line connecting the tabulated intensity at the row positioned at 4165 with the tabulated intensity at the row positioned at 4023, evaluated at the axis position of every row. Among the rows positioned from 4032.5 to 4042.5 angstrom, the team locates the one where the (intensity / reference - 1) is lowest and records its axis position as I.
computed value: 4037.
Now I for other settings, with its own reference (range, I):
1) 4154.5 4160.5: 4159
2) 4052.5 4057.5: 4056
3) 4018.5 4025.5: 4022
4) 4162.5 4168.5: 4165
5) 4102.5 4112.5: 4103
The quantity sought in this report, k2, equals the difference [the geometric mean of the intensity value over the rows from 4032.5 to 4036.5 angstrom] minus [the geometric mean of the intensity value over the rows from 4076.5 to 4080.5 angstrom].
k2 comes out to 0.56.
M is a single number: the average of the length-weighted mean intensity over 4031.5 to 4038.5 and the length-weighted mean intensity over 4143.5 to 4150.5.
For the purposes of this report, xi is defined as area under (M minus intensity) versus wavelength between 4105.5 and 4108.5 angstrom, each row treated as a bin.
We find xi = -0.7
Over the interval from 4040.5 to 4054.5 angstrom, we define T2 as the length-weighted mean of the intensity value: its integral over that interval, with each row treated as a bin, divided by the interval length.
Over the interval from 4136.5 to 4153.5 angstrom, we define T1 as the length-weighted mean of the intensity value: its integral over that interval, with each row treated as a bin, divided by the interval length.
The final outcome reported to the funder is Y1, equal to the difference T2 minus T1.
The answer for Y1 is -1.39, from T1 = 11.8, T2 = 10.4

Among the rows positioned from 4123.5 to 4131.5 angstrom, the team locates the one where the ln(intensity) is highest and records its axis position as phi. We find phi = 4125 angstrom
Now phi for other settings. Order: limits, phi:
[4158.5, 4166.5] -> 4163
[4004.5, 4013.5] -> 4012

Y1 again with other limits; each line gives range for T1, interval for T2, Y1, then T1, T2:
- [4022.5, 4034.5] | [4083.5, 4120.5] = 0.09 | 11.4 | 11.5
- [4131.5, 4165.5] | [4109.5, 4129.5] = 0.32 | 11.7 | 12.0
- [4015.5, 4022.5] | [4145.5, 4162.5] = 0.87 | 11.0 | 11.8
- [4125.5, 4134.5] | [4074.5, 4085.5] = -0.11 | 11.4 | 11.3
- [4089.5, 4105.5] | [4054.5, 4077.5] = -0.14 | 11.0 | 10.8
